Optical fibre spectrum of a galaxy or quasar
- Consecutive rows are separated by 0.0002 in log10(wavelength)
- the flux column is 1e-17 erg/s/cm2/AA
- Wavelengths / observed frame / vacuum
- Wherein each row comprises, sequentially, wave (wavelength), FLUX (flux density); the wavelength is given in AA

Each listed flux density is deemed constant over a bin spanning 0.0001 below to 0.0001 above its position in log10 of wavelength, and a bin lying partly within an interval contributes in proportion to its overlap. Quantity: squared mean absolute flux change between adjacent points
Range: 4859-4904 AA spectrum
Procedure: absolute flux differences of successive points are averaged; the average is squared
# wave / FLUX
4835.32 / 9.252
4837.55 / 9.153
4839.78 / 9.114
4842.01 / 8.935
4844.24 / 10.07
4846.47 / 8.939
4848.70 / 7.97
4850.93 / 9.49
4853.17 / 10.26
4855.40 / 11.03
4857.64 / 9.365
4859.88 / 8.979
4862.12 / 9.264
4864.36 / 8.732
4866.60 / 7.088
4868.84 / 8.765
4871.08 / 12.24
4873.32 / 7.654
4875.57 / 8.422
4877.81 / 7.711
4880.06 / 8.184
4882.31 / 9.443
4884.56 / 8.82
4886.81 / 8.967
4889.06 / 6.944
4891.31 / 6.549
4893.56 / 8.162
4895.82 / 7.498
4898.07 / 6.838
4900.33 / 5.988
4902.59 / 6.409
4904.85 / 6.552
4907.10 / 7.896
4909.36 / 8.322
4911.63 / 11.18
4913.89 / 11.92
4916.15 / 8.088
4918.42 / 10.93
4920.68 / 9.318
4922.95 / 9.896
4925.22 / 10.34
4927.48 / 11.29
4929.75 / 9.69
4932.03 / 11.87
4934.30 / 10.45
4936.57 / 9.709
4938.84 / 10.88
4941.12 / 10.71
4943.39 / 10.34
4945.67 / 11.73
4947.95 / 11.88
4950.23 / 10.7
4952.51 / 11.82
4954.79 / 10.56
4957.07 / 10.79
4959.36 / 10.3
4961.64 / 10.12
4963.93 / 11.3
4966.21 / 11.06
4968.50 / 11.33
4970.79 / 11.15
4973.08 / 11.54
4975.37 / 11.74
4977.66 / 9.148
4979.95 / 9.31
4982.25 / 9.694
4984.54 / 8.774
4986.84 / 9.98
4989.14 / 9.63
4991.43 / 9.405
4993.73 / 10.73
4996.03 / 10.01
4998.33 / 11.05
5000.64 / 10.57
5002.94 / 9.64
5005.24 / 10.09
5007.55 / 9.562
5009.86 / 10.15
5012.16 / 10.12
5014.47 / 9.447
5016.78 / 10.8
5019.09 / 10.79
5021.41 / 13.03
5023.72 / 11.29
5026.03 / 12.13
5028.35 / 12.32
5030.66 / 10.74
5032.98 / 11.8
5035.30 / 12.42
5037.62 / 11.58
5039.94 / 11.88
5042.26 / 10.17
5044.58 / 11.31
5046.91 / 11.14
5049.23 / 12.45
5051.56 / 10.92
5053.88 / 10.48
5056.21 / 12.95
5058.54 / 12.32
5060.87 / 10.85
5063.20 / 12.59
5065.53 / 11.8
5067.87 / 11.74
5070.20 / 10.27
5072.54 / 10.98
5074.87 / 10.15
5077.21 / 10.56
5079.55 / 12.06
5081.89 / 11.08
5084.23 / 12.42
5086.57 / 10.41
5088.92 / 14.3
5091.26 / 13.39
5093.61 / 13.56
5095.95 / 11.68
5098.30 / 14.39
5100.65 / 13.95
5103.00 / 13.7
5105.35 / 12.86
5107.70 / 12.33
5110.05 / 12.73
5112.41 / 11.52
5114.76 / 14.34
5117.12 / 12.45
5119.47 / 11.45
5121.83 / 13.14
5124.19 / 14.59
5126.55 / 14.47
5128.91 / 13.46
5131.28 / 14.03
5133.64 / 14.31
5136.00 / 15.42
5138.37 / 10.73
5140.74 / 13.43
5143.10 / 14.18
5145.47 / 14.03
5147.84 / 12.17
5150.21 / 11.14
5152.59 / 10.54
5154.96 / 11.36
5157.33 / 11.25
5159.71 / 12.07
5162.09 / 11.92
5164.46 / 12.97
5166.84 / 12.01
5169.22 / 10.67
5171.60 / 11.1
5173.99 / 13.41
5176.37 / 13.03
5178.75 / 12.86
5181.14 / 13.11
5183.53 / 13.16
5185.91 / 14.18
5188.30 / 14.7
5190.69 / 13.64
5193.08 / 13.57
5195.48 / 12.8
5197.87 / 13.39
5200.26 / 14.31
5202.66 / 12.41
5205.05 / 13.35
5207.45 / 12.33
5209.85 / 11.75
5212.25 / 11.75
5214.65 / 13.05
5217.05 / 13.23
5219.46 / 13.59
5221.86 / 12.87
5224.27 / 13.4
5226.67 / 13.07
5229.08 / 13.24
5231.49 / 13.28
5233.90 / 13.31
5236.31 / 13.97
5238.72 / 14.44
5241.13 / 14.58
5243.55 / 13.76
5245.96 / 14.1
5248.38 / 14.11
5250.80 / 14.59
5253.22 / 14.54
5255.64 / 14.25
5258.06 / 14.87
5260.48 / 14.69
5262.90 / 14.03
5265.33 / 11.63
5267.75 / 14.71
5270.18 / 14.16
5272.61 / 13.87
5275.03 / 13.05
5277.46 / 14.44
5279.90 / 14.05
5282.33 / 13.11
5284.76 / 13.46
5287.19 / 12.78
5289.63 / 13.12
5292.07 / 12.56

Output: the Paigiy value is 1.4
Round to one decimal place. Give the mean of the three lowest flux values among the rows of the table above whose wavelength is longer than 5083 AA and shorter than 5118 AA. 11.2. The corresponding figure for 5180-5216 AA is 11.9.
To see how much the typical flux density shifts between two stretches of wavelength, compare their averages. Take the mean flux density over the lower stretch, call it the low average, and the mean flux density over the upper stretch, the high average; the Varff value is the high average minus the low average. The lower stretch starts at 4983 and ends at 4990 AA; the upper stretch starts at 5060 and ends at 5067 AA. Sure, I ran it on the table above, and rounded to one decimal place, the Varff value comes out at 2.3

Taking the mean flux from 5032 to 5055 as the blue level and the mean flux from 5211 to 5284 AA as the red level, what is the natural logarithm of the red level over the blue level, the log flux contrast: 0.18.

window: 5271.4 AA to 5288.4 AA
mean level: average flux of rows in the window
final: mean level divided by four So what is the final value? 3.4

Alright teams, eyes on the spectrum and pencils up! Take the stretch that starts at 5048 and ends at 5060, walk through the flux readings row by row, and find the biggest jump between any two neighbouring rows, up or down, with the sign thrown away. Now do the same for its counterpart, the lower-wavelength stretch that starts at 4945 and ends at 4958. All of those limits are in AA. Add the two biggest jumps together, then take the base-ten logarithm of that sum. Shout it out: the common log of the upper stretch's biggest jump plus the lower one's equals 0.57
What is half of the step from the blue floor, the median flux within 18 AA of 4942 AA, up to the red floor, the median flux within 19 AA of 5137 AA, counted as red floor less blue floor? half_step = 1.4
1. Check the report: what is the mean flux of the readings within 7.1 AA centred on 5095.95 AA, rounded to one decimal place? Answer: 13.2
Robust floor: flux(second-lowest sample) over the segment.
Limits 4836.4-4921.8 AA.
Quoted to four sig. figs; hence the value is 6.409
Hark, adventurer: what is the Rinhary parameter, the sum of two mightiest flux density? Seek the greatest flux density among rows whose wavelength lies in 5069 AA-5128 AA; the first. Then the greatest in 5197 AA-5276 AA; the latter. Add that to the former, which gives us 29.5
